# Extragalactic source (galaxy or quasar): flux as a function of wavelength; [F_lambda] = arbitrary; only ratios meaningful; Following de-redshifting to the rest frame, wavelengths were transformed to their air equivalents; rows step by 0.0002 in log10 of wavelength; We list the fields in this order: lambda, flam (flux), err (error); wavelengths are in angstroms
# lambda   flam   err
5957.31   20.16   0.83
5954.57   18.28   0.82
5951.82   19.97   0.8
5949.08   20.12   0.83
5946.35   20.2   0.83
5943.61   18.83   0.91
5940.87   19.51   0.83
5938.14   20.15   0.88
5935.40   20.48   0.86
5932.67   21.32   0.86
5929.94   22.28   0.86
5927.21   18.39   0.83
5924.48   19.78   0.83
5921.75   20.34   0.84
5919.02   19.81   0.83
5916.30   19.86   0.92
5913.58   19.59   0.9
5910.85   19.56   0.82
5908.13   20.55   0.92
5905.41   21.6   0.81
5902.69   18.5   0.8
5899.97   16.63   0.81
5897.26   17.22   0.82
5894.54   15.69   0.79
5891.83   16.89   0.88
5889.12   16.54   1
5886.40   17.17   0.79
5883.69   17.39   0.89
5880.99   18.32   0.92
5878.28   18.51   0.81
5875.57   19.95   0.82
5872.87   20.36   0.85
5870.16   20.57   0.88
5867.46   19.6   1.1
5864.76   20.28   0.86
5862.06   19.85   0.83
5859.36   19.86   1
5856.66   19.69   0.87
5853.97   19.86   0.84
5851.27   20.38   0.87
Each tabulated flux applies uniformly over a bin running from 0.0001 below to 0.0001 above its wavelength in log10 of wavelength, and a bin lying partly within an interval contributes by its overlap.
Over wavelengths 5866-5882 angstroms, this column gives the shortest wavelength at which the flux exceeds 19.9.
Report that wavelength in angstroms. 5870.16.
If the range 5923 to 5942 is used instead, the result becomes 5929.94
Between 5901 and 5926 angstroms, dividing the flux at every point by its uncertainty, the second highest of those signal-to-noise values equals 24.2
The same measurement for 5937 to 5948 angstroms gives 23.5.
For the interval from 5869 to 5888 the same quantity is 24.0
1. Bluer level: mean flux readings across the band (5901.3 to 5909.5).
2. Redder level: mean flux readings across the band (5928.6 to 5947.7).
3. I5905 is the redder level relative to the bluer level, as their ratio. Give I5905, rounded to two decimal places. 1.01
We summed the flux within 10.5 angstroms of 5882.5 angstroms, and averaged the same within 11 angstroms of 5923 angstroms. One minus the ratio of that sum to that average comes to -6.2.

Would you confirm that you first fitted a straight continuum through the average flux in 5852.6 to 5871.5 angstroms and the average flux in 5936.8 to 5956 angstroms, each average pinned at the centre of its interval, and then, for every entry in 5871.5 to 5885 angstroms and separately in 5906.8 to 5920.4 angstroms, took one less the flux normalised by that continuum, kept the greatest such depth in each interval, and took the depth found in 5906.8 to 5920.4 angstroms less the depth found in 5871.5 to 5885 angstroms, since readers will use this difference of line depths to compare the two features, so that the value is -0.12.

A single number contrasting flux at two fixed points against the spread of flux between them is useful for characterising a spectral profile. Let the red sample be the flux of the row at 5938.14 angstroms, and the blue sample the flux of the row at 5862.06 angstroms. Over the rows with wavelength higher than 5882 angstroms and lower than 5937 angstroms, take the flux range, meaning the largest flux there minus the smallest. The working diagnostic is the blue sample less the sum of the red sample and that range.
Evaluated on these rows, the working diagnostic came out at -7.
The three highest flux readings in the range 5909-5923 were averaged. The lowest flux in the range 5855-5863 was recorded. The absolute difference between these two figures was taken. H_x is 0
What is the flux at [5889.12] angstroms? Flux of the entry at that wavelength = 16.54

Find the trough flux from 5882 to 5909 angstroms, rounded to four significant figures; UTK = 15.69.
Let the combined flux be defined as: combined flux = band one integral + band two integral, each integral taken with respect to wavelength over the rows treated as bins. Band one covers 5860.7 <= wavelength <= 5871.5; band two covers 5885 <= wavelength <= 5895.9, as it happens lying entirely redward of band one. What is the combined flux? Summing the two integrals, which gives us 397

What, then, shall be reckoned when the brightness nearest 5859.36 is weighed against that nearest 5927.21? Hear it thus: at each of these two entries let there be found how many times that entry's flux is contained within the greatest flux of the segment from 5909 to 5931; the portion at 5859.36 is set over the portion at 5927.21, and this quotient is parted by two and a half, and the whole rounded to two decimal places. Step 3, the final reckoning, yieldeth 0.37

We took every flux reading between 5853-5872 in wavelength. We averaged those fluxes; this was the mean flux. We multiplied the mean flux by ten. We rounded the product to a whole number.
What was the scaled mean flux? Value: 200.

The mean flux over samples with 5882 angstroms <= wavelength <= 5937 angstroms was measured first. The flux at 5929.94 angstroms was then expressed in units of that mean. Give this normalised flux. 1.174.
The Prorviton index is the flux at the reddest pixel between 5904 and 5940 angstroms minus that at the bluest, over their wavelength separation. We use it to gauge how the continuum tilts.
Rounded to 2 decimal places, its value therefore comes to -0.04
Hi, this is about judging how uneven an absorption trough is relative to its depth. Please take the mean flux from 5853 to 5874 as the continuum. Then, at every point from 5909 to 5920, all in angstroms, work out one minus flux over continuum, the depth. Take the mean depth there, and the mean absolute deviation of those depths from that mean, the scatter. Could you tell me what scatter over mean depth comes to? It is 0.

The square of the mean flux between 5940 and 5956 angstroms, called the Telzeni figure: 380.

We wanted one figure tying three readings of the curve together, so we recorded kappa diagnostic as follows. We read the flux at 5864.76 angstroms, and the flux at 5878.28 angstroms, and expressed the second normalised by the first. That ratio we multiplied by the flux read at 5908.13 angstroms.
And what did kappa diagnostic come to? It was 18.8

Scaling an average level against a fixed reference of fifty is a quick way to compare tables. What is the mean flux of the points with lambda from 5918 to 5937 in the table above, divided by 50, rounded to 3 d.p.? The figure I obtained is 0.407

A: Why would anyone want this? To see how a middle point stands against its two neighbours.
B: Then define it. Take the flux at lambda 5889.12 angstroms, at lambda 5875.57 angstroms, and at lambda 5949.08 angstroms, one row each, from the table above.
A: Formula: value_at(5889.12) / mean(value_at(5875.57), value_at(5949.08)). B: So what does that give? 0.83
